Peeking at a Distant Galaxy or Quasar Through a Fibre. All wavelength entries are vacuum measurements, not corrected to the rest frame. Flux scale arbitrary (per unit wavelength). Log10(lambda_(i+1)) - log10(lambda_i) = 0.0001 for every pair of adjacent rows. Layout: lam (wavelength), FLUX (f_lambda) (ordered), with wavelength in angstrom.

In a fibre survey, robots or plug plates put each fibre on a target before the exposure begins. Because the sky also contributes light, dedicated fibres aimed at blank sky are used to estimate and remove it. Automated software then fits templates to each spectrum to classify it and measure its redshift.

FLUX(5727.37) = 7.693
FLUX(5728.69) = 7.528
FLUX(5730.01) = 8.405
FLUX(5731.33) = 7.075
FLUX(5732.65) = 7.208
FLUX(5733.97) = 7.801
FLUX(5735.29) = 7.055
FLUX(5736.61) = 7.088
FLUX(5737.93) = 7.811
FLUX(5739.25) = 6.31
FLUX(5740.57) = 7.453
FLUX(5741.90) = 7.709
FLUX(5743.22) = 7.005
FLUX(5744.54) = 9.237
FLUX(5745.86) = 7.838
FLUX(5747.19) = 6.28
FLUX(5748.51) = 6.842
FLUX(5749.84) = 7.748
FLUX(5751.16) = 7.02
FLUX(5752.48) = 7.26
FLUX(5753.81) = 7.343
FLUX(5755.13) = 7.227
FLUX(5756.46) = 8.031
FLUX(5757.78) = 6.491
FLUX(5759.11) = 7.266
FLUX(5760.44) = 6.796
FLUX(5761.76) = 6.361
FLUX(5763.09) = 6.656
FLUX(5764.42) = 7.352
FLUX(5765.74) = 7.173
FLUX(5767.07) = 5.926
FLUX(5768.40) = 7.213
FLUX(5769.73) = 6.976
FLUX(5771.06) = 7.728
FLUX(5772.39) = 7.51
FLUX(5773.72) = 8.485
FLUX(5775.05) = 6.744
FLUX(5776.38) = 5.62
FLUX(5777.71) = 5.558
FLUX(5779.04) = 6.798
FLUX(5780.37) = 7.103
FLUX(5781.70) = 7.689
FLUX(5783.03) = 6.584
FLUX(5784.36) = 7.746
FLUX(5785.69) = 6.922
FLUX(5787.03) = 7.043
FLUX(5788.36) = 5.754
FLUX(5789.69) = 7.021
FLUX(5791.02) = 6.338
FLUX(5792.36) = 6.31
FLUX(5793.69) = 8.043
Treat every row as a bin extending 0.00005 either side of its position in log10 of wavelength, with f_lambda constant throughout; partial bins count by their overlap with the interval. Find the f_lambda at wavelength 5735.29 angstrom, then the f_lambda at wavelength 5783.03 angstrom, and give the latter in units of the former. 0.93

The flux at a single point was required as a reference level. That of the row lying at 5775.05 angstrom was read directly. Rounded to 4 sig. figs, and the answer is 6.744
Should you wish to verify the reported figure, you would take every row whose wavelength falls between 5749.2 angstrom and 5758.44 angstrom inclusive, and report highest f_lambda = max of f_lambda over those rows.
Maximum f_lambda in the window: 8.031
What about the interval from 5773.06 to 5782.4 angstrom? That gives 8.485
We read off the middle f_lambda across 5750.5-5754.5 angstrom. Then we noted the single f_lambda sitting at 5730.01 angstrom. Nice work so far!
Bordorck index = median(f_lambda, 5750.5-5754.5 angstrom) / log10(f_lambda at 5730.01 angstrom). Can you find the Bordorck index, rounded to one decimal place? 7.9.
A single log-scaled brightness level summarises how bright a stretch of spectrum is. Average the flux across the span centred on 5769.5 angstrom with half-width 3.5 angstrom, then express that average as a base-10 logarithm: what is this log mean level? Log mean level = 0.85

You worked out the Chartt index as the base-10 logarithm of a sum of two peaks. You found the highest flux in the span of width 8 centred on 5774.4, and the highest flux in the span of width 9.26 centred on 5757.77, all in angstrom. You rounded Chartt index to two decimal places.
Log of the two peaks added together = 1.22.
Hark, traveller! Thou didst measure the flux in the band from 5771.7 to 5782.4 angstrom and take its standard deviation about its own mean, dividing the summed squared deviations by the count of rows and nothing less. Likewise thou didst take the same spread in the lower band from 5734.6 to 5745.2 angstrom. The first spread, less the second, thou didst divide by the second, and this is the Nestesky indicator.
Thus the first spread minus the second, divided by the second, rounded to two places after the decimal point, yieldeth 0.16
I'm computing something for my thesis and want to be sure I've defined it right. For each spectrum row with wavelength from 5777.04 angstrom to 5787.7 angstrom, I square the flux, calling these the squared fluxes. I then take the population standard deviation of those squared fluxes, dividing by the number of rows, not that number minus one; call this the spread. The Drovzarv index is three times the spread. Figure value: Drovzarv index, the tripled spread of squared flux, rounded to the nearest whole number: 26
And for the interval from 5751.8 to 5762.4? 21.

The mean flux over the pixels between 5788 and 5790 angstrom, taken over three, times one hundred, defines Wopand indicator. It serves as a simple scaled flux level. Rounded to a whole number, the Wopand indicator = 213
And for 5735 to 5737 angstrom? 236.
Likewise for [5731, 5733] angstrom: 238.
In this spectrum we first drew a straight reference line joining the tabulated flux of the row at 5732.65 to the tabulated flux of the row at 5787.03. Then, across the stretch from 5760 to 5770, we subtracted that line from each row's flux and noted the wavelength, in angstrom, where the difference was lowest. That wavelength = 5767.07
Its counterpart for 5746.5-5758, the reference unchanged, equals 5747.19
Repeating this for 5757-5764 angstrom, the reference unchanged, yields 5761.76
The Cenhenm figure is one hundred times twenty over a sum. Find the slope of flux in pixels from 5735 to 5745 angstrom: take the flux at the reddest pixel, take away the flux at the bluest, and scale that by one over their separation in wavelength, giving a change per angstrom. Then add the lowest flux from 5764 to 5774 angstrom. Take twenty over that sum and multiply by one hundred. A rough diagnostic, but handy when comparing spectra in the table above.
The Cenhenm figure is 325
